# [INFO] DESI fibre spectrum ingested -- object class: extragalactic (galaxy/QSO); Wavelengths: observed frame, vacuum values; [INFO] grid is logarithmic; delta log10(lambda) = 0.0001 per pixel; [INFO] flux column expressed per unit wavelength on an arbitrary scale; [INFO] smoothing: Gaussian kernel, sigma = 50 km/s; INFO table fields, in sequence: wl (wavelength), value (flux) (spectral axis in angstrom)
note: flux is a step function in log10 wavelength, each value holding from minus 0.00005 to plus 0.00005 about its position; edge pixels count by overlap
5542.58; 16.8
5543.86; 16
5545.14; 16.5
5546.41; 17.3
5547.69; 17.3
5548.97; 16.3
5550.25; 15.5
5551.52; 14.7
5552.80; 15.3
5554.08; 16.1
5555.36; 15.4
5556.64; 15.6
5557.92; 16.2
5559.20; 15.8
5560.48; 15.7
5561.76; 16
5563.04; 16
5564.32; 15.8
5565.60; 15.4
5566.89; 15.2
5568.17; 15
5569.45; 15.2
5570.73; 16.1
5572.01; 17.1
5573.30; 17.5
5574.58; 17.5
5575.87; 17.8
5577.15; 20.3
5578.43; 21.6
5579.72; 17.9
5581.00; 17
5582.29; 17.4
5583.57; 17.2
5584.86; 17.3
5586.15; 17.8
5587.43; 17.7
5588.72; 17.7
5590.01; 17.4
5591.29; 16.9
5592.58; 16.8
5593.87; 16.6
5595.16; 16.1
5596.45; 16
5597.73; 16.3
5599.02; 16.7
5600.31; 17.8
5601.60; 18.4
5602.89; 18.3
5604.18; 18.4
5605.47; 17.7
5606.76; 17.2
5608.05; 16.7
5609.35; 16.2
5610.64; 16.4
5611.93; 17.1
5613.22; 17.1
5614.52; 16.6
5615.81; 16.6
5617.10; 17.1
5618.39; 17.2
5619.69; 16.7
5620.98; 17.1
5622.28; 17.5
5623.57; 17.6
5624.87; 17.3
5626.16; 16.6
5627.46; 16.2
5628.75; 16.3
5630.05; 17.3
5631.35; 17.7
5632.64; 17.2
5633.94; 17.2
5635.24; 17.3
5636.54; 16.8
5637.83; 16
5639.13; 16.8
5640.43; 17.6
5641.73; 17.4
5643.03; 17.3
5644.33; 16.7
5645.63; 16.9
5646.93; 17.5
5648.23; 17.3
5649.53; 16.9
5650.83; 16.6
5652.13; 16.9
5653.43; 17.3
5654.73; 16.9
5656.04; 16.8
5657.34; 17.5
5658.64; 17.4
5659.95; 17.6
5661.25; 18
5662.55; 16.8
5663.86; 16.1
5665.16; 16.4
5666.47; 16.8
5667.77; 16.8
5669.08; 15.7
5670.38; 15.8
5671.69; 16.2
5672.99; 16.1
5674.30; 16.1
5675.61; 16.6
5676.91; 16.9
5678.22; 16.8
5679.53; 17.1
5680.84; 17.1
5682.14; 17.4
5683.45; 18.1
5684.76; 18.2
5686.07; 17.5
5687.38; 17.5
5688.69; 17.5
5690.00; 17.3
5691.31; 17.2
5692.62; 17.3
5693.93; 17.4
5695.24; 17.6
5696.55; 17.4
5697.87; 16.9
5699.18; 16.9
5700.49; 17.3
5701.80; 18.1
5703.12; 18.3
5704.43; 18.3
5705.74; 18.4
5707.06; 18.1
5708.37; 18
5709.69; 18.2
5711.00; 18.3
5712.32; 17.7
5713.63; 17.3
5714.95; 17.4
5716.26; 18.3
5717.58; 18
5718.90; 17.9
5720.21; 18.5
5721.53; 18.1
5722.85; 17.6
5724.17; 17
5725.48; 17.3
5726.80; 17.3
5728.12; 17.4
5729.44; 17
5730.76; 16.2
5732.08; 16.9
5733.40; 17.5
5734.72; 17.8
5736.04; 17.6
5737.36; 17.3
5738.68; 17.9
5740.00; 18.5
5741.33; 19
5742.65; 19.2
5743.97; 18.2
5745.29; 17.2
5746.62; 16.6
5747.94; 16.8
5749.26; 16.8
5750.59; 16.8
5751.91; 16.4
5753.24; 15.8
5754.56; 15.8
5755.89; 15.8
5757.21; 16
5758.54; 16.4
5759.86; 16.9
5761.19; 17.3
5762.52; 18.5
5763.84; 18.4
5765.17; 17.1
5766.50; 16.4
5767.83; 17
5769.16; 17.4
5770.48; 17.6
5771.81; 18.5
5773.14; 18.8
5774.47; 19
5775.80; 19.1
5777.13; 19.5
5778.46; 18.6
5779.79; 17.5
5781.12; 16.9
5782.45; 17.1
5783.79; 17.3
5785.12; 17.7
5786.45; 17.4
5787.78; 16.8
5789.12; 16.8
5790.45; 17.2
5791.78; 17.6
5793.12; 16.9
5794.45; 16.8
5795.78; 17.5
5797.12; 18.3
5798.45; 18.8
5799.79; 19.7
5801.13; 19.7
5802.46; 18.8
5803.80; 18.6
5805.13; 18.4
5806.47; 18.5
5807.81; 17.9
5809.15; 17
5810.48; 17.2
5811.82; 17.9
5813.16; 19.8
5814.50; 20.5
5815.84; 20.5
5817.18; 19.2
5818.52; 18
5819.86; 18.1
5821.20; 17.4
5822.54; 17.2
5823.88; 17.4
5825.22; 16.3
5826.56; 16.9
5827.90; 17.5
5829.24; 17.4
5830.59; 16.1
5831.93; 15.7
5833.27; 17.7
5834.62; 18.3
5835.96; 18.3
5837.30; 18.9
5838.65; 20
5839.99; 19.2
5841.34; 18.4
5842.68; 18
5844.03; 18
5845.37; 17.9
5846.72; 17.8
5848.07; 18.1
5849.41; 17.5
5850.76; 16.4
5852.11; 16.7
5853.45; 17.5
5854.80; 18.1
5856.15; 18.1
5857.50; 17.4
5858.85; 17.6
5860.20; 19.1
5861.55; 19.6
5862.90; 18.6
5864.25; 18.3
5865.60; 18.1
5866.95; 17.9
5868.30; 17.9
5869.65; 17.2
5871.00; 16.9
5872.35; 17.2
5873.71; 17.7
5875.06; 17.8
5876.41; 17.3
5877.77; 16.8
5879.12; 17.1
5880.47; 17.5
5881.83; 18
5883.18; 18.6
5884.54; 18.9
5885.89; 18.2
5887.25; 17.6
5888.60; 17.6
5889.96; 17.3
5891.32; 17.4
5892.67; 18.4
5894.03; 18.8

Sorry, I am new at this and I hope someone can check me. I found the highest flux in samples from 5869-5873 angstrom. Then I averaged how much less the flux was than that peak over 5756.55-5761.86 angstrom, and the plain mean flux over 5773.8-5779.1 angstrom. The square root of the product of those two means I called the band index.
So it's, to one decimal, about 3.2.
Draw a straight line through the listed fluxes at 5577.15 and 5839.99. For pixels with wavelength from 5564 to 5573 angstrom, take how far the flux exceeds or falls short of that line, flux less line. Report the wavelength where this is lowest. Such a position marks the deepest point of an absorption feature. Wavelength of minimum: 5568.17 angstrom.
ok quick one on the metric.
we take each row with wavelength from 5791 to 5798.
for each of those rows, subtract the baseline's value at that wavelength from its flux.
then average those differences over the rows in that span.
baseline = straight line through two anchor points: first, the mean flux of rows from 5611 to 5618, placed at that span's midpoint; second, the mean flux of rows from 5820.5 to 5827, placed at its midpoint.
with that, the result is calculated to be 0.4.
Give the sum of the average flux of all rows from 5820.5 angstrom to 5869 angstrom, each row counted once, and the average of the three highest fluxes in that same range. 37.4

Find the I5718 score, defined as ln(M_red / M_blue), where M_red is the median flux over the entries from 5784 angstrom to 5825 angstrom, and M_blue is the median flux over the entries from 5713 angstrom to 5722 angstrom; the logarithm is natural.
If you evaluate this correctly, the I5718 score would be -0.01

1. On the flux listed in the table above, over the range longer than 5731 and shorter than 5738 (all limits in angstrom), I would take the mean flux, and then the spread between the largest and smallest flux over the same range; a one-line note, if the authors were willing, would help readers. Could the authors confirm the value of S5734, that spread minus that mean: -16.5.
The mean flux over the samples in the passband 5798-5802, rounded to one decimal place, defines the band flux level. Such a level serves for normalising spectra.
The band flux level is 19.4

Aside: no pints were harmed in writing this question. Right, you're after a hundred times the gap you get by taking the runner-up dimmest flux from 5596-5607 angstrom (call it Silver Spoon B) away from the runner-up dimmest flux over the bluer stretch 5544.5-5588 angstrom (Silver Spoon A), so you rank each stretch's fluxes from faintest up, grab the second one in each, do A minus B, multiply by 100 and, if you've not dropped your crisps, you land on -130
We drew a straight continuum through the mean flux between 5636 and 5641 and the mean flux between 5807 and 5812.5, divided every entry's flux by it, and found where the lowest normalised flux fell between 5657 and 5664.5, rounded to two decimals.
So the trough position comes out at 5663.86 angstrom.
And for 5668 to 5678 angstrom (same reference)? 5669.08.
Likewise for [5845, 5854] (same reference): 5850.76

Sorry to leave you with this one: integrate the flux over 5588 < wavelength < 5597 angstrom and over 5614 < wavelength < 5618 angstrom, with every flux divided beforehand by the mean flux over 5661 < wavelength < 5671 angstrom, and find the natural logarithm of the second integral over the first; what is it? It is -0.8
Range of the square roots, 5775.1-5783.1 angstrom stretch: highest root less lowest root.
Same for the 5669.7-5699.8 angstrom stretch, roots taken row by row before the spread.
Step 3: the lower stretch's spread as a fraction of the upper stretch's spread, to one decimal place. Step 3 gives 1.0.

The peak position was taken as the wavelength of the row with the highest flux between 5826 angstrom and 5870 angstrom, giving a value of 5838.65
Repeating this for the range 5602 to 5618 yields 5604.18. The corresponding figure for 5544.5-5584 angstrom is 5578.43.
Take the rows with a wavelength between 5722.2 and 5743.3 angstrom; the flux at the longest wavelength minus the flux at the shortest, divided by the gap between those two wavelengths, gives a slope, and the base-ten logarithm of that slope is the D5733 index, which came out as -1.09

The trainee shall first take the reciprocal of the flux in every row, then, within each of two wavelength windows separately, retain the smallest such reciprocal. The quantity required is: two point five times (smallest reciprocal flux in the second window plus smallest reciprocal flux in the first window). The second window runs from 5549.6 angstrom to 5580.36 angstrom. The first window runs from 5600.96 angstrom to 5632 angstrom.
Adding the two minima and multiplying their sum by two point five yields 0.252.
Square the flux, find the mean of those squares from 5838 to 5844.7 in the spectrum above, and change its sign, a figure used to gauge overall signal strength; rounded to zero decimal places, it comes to -351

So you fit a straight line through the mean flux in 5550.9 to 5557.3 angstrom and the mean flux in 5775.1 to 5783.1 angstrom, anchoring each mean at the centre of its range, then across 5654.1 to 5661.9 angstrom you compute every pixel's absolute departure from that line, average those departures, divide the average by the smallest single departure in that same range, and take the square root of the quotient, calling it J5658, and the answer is 2.1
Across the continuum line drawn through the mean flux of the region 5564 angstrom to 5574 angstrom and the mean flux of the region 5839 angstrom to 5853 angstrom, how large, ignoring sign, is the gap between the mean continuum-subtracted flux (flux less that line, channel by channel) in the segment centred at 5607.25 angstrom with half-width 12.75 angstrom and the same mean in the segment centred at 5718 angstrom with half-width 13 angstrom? 0.08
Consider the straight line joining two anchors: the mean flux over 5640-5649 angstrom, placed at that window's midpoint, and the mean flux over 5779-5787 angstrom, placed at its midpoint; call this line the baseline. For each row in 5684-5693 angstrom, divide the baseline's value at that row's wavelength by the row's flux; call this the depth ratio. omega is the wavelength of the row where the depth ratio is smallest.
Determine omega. 5684.76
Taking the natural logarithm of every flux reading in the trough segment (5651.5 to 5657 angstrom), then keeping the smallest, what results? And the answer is 2.82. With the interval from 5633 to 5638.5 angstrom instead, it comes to 2.77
